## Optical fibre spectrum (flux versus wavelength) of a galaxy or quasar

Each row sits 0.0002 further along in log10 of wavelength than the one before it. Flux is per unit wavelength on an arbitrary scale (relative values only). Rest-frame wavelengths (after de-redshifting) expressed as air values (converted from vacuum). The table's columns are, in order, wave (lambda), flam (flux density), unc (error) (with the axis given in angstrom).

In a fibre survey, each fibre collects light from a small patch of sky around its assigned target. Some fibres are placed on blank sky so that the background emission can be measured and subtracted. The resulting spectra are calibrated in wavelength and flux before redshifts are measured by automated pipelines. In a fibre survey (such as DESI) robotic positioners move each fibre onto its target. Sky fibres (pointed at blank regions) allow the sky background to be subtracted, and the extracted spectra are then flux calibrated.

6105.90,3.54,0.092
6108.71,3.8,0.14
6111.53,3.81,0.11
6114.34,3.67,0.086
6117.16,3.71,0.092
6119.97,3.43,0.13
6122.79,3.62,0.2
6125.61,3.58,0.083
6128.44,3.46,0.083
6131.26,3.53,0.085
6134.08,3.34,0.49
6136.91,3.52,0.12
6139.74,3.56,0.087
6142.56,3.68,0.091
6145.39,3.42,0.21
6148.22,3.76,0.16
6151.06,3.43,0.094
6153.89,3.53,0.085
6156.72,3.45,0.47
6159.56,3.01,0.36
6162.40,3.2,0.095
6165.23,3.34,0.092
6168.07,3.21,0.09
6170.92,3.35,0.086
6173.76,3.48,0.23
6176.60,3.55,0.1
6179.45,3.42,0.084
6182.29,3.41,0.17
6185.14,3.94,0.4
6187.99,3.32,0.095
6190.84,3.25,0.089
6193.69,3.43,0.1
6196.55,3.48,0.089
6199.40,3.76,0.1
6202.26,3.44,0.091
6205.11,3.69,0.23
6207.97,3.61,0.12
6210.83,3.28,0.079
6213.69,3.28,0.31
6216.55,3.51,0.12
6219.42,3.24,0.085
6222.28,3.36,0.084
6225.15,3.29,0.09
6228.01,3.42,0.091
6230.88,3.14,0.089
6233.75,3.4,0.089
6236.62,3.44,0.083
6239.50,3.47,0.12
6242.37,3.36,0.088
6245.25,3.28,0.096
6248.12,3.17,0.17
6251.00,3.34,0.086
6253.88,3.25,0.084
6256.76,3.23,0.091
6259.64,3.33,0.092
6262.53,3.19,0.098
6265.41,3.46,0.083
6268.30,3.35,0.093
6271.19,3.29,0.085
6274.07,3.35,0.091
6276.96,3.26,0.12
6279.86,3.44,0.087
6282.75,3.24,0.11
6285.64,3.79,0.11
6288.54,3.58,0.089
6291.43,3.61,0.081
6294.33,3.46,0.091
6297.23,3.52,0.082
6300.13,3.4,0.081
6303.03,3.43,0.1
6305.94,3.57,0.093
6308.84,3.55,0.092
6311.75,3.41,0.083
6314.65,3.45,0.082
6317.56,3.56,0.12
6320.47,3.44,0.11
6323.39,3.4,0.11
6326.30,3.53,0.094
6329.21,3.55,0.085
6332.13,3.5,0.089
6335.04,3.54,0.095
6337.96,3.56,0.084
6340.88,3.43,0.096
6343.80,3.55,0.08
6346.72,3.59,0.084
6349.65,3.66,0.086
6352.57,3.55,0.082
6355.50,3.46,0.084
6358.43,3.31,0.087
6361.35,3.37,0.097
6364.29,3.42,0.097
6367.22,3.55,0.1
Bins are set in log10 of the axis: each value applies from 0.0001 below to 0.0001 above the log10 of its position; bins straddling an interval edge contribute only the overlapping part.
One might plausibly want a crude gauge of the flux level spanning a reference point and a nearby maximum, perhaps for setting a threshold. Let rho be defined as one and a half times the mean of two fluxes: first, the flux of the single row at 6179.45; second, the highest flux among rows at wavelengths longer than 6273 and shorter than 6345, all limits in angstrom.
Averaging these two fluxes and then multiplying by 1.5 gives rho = 5.41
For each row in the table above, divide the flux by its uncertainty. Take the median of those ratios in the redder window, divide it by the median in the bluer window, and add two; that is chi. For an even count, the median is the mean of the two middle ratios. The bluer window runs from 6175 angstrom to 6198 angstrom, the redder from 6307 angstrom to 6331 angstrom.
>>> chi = 3.08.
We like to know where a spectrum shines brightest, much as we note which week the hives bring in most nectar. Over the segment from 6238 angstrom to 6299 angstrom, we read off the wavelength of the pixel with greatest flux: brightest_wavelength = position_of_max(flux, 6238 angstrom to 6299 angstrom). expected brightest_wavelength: 6285.64 angstrom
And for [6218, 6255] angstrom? 6239.50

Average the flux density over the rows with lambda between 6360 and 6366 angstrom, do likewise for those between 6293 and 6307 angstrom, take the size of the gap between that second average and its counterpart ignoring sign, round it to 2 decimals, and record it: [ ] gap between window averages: 0.08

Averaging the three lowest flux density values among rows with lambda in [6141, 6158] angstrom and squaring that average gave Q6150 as 11.8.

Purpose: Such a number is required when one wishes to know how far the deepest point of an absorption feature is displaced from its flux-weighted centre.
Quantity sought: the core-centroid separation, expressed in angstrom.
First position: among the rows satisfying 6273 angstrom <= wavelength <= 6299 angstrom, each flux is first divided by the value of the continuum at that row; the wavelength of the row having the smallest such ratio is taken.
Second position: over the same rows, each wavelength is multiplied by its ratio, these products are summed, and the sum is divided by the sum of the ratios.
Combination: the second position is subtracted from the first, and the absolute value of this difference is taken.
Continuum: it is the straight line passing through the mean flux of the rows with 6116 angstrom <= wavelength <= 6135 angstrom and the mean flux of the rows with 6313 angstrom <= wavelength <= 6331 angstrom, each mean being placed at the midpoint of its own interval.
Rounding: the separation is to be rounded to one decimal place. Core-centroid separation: 3.1 angstrom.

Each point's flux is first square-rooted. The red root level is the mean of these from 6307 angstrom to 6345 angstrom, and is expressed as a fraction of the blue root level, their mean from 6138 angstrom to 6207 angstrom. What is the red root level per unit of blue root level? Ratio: 1.01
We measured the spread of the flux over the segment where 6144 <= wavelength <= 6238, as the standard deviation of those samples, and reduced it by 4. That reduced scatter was -3.81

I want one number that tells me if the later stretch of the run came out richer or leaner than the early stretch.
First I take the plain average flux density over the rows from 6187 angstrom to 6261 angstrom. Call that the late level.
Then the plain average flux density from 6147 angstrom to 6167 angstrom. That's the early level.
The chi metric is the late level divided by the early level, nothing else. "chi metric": 1.00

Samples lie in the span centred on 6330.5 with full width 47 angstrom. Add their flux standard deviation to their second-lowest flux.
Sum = 3.48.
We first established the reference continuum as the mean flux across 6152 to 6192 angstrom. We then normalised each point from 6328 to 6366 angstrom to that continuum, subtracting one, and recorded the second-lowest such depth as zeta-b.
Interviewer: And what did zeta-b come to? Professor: -0.006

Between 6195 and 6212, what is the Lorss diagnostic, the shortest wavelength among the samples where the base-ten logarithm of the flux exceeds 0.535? 6196.55 angstrom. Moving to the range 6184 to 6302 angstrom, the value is 6185.14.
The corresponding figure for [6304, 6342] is 6305.94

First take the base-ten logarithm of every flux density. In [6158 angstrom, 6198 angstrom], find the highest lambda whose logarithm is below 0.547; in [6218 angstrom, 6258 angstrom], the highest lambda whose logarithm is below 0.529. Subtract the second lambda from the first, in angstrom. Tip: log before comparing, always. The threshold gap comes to -60.2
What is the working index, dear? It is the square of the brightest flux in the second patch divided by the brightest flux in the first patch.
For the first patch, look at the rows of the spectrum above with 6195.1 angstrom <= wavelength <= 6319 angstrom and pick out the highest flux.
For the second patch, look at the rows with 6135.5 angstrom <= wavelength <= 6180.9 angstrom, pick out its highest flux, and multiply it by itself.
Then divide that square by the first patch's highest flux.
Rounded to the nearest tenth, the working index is 3.7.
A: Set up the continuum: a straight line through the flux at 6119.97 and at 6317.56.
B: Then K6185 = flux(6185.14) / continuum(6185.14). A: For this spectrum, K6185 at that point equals 1.13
